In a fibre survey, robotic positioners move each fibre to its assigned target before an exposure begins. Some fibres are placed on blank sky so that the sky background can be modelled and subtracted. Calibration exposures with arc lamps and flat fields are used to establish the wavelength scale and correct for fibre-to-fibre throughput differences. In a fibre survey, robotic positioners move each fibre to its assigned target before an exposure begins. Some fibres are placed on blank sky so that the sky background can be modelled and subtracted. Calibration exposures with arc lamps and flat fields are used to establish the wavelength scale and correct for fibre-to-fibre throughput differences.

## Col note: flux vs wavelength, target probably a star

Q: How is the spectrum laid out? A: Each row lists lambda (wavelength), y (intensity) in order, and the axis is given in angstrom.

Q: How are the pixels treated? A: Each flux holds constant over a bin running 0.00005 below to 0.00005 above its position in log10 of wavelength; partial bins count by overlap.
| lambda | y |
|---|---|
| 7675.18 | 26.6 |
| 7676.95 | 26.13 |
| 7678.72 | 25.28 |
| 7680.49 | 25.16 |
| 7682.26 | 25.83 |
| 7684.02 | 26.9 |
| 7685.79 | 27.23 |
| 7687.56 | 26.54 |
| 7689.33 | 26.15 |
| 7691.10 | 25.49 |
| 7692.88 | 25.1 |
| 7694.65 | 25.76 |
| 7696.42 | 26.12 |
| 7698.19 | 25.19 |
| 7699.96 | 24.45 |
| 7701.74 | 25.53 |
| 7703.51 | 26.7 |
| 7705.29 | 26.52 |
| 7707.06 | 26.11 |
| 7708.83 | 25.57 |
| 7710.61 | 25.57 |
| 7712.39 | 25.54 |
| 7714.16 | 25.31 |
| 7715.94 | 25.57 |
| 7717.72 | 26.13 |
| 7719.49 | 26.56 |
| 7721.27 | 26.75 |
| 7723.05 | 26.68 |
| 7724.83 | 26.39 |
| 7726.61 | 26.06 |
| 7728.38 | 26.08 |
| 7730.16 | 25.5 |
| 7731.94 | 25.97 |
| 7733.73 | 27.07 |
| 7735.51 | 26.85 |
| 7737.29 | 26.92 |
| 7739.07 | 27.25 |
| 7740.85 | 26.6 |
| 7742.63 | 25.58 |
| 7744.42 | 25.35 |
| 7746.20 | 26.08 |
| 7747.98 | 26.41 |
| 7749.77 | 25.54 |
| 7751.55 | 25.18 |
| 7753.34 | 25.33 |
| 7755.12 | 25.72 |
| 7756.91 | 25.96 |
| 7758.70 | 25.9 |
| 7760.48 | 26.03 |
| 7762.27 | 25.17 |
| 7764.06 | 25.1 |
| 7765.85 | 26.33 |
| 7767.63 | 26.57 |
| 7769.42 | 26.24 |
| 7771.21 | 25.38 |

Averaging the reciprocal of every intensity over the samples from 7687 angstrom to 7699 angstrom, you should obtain 0.0388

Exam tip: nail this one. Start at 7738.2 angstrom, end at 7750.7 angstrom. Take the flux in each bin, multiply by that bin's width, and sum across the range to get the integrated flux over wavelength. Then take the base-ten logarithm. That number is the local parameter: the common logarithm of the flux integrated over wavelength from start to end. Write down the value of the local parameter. 2.51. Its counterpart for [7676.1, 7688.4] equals 2.51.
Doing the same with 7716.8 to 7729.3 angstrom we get 2.52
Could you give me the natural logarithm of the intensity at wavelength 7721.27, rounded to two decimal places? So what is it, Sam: 3.29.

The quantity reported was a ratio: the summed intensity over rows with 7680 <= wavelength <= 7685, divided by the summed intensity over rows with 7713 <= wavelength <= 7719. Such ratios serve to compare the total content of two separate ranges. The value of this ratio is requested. 1.0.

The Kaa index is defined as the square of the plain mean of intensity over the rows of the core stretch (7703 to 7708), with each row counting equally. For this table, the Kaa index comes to 699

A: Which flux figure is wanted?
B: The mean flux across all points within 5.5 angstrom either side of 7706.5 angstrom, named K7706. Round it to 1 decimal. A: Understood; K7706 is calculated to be 26.0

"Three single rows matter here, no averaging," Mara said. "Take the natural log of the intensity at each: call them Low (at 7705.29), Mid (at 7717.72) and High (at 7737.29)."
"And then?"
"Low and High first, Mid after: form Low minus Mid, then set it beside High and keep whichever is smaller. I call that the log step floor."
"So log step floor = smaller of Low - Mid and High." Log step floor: 0.01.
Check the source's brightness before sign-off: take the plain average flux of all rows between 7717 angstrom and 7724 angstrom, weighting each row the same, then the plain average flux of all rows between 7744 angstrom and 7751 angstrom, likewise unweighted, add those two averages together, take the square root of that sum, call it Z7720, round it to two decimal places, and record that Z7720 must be 7.24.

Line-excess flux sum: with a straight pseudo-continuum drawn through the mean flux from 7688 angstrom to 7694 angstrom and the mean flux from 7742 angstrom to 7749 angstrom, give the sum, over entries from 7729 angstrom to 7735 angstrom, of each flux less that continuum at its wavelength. 1.2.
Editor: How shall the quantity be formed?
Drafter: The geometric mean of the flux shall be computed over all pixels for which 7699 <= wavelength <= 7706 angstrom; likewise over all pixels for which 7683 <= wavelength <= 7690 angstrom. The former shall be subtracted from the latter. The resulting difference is 0.92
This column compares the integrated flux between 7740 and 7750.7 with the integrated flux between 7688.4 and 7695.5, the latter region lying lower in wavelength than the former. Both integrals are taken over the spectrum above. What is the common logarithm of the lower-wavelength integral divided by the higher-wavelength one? -0.18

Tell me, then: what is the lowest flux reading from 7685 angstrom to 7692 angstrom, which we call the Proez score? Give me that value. 25.49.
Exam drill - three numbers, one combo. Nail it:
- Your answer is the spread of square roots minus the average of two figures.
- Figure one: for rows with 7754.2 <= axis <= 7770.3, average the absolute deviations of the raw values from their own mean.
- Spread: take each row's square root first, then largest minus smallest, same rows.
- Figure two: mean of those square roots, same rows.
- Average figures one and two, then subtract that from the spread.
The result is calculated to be -2.59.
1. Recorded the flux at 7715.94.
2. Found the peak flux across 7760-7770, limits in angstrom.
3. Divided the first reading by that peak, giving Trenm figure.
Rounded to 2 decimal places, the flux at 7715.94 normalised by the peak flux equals 0.96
